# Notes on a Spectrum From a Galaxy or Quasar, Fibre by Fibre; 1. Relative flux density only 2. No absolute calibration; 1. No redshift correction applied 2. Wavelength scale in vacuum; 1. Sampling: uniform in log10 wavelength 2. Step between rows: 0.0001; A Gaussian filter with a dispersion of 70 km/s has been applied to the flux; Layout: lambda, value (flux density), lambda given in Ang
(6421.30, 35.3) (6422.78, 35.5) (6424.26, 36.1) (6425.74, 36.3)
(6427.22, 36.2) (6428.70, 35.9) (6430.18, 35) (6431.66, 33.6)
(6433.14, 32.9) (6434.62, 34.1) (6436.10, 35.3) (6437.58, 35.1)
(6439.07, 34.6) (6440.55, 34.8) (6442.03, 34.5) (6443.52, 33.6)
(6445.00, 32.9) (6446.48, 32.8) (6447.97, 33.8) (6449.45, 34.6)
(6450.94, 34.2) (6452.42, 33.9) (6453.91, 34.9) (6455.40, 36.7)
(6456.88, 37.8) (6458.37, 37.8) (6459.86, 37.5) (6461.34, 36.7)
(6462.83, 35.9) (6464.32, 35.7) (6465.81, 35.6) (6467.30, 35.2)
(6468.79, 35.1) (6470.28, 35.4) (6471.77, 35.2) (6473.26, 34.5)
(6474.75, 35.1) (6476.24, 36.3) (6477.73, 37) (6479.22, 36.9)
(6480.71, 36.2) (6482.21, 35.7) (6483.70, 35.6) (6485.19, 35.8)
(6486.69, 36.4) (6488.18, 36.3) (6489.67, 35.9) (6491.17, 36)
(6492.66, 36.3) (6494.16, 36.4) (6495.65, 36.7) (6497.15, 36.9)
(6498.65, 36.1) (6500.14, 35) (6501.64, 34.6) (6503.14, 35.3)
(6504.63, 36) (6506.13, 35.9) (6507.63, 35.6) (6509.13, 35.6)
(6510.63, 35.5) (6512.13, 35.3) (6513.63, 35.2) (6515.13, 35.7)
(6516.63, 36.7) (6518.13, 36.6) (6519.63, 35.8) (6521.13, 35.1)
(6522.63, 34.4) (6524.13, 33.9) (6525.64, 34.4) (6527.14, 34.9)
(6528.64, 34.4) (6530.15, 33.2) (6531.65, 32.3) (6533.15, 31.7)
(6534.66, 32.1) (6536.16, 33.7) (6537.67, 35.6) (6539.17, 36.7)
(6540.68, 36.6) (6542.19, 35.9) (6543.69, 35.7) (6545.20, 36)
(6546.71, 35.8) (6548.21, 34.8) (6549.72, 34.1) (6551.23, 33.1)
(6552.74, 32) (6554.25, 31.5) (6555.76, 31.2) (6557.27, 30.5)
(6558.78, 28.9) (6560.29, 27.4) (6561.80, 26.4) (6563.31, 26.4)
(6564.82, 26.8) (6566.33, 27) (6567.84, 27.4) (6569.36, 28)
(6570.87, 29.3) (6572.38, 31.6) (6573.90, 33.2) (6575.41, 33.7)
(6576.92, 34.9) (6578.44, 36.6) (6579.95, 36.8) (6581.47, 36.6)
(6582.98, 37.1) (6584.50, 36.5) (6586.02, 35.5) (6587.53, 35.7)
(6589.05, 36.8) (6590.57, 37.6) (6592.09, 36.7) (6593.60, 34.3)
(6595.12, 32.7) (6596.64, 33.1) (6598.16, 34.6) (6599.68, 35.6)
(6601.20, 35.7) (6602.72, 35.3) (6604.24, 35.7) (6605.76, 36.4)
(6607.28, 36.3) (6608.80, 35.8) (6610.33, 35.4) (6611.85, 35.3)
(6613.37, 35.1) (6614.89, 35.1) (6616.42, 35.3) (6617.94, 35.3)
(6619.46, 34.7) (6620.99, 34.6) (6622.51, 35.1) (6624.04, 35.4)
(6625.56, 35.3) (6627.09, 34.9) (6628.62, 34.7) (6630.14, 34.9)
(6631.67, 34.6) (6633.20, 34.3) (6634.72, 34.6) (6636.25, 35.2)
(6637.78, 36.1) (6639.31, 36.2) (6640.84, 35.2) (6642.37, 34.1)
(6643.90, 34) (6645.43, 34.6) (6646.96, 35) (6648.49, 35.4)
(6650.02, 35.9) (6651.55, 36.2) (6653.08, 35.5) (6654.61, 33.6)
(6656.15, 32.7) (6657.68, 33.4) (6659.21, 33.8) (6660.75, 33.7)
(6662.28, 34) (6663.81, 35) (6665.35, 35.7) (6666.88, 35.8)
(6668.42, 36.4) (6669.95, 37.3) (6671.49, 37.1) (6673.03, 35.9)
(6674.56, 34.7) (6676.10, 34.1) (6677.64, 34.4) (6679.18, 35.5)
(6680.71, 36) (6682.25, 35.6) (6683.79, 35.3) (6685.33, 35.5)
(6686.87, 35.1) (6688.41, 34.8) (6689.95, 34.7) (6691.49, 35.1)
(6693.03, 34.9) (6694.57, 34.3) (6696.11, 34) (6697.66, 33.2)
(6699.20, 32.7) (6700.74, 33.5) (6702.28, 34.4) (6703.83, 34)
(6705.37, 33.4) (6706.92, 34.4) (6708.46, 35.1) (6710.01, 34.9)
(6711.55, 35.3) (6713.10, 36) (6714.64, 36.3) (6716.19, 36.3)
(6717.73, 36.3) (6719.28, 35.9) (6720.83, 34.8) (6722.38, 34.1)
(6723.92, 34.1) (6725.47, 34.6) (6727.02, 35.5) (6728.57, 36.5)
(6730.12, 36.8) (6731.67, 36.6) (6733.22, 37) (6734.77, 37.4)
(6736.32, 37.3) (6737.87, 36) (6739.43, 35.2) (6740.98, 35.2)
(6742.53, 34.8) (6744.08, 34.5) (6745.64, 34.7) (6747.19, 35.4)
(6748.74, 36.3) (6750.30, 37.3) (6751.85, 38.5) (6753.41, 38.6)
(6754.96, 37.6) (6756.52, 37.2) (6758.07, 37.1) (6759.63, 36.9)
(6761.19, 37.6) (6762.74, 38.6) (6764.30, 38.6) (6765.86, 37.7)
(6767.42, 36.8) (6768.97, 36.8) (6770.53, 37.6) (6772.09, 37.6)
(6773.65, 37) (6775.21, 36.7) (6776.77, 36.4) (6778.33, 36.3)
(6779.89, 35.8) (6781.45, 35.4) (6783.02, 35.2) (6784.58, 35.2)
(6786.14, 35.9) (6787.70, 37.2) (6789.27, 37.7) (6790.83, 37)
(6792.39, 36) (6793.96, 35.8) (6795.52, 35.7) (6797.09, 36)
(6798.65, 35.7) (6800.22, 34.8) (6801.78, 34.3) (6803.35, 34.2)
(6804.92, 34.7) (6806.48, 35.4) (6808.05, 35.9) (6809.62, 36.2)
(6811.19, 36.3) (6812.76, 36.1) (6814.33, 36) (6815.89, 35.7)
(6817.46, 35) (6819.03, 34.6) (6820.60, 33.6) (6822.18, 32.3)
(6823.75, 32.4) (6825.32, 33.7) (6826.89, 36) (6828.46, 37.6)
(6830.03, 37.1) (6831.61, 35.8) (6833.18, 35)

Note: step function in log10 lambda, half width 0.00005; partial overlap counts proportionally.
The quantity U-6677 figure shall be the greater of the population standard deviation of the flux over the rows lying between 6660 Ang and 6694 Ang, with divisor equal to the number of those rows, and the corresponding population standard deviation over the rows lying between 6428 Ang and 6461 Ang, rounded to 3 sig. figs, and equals 1.47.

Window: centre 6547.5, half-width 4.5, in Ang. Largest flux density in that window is 36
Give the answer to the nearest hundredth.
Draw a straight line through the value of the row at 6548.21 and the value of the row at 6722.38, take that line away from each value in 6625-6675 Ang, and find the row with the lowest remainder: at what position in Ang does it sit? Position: 6656.15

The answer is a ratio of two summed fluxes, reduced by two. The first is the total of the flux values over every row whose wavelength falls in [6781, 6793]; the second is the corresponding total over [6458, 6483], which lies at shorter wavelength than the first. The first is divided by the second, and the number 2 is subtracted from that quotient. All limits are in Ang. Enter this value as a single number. -1.5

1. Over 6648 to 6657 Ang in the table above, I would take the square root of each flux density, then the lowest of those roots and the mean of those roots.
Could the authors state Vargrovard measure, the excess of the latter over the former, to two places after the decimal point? 0.19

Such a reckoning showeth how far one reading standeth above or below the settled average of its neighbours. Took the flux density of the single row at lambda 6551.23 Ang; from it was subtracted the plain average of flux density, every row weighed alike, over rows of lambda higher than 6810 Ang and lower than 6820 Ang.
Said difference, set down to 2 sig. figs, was -2.5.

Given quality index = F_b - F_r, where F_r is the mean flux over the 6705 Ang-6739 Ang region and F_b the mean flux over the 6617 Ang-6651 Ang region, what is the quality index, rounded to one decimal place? -0.7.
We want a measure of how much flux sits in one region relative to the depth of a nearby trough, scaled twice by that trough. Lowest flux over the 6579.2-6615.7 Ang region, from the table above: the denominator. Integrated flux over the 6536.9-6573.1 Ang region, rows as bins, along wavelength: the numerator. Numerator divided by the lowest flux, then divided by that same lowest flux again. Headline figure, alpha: 1.07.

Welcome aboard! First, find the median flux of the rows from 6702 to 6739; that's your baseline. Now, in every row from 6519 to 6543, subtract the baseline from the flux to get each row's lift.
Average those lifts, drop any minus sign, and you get 1.3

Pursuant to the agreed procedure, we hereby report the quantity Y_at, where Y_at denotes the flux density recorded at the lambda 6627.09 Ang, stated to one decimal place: 34.9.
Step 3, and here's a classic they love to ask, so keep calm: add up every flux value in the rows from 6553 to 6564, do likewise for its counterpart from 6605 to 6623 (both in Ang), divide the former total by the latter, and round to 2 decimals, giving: 0.48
